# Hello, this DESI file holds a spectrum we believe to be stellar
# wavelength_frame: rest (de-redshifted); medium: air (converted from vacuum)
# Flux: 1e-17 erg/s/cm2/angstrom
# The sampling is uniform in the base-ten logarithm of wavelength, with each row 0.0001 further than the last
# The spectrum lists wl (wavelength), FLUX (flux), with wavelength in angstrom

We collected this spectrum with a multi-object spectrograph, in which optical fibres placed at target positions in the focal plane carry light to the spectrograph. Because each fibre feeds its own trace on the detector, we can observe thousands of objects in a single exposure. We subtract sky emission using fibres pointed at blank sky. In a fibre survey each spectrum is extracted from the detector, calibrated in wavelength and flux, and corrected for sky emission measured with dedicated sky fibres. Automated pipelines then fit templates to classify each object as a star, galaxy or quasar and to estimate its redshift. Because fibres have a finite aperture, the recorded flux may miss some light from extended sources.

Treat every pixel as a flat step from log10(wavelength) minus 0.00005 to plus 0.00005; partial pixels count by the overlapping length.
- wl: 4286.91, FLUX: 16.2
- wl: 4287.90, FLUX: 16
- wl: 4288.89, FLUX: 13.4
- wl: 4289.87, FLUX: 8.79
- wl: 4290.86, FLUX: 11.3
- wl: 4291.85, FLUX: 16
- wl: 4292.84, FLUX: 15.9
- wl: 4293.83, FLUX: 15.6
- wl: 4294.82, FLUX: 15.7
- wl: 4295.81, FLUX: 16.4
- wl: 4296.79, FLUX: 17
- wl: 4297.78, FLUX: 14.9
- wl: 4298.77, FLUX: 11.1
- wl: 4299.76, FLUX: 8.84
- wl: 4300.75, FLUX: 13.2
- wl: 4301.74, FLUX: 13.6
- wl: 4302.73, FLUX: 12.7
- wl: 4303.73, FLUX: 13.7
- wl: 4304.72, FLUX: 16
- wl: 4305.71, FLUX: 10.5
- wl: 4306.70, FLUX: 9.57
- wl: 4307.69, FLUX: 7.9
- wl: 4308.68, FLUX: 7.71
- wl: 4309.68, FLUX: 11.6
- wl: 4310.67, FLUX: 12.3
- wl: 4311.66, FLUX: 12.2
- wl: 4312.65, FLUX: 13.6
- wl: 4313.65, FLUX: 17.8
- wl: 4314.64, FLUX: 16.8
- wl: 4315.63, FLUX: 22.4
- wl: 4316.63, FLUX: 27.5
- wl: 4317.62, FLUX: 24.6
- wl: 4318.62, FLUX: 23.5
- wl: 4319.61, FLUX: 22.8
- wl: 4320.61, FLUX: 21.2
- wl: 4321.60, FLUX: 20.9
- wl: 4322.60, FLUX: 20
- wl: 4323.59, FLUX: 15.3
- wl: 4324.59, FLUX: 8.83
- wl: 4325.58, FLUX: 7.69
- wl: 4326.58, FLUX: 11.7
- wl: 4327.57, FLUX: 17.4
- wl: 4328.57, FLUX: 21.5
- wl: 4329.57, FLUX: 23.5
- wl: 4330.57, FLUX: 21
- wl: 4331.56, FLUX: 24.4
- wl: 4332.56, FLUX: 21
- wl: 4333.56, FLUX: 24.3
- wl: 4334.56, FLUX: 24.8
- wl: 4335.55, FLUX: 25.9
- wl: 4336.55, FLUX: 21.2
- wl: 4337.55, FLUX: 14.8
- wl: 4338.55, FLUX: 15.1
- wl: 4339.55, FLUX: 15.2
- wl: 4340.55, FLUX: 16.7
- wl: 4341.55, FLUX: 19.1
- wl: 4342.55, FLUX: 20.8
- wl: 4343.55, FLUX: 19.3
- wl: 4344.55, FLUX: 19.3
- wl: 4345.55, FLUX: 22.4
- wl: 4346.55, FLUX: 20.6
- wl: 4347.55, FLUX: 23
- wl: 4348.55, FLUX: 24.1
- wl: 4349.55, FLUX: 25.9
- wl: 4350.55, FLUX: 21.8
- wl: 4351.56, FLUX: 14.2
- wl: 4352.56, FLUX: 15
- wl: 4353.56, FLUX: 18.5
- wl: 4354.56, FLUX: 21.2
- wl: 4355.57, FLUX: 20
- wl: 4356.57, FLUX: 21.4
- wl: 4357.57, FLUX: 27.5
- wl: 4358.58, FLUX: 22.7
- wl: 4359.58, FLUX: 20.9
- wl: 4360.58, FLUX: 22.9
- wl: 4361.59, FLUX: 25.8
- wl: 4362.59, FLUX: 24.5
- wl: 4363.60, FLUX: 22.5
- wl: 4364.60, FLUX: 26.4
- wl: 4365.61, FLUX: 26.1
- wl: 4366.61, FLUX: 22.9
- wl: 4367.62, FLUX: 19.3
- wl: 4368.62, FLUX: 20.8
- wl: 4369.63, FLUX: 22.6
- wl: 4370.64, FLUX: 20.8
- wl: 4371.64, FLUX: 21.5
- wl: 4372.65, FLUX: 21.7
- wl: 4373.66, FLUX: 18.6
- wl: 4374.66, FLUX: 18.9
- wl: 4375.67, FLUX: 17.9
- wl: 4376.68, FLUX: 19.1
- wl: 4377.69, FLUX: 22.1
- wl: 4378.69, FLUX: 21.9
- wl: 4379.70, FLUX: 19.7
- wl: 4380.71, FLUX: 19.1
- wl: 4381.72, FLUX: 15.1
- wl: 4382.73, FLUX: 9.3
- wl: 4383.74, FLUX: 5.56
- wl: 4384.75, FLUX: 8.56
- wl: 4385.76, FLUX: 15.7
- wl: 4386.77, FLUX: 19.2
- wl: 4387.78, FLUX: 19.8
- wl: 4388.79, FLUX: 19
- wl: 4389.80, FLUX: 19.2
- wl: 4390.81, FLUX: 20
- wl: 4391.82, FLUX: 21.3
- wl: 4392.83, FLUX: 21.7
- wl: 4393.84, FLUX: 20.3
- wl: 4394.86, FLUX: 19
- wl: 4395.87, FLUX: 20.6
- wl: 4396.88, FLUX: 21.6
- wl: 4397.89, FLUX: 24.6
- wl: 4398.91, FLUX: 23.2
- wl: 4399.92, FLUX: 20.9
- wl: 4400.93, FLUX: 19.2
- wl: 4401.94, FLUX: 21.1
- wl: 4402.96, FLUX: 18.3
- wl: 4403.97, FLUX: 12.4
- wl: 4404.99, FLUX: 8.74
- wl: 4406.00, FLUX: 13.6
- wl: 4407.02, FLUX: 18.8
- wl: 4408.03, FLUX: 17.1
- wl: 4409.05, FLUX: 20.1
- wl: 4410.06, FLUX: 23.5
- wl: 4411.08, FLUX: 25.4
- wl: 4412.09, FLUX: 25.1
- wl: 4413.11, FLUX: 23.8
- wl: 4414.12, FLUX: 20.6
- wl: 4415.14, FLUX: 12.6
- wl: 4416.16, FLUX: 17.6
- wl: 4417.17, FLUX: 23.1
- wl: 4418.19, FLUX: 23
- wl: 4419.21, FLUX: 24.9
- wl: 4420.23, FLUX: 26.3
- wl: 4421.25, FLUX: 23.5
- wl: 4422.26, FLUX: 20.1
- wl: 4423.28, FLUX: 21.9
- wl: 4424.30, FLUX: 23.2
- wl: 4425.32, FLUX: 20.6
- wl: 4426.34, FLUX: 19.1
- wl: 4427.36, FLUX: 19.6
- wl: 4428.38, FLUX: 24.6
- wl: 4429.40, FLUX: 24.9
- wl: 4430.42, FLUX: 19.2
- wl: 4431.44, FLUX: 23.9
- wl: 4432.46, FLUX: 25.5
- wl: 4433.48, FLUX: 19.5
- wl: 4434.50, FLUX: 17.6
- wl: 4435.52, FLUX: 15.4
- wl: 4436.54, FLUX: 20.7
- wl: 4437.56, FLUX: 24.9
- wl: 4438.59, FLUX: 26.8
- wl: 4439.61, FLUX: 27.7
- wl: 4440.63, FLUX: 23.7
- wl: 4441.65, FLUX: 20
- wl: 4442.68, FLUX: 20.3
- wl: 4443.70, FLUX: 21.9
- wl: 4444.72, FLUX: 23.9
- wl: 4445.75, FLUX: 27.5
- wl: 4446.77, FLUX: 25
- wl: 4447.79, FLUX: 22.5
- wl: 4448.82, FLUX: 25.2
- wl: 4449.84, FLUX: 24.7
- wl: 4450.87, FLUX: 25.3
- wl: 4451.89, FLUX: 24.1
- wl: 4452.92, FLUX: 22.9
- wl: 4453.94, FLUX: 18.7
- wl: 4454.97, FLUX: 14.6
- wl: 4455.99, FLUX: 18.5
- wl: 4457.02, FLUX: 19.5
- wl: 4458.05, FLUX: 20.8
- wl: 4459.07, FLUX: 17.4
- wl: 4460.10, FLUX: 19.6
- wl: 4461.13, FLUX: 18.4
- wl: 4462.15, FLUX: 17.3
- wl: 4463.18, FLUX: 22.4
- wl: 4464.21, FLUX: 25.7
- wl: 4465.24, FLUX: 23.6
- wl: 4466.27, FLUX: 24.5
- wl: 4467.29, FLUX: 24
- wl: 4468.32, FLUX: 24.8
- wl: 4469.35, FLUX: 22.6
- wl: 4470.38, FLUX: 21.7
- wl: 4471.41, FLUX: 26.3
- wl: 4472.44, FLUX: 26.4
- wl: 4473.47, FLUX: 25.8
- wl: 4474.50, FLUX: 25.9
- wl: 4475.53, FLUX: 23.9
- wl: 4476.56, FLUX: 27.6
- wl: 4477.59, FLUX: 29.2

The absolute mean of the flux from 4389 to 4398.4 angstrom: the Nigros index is 20.9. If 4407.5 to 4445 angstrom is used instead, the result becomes 21.9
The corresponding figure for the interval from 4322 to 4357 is 19.3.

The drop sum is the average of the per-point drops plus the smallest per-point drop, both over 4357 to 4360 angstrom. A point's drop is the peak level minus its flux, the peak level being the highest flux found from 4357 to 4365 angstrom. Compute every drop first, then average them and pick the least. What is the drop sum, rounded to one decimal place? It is 3.8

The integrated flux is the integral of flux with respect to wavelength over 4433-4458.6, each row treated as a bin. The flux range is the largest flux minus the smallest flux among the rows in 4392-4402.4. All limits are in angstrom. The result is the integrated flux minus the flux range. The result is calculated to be 559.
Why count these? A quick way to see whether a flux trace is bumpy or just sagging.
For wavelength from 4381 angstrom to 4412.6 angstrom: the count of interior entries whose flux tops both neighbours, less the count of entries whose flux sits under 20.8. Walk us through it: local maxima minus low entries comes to -15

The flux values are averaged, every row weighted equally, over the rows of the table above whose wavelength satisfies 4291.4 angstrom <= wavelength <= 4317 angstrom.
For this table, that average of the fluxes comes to 14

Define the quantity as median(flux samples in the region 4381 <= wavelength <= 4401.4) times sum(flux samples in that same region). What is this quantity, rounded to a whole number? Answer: 7094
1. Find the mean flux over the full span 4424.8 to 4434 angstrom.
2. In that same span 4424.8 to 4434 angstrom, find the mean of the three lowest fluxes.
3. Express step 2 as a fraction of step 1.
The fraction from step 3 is 0.88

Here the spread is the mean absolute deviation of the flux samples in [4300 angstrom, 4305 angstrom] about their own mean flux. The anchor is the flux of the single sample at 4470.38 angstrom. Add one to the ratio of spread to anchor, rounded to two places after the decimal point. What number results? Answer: 1.04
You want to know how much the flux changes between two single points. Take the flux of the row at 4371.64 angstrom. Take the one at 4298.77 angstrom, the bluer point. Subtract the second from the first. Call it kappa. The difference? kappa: 10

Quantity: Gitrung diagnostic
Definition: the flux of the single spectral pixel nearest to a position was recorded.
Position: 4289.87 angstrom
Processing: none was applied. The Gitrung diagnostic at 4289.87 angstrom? 8.79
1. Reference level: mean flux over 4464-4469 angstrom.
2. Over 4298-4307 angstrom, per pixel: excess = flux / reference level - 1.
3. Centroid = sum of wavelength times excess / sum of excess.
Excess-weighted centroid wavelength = 4302.7 angstrom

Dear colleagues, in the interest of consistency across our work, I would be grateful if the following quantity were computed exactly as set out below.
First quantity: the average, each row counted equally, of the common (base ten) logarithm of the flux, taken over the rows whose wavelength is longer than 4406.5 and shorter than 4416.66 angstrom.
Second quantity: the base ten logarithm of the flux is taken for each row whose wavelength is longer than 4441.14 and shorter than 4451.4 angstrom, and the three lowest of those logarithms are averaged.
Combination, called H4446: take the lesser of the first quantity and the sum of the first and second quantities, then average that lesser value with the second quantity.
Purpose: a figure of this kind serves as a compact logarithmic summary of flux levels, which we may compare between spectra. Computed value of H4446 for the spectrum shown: 1.31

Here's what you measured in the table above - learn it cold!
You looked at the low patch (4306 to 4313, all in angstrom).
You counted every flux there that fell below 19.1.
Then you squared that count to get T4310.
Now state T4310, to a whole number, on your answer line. 49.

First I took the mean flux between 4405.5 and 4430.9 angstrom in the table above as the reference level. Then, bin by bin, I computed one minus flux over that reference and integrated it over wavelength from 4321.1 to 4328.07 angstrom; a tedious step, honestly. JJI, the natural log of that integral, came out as 0.79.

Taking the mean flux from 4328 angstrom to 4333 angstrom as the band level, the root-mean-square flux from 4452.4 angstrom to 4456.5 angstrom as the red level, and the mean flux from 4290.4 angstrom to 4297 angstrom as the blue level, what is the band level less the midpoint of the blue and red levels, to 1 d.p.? 5.1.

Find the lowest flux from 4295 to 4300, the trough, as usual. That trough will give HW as 8.84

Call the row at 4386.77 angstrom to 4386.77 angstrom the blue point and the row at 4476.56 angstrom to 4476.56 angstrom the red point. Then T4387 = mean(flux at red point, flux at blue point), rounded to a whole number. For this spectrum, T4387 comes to 23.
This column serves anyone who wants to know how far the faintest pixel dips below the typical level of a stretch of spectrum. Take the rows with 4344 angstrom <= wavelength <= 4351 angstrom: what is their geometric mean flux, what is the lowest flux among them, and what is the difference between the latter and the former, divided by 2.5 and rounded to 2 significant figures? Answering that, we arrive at -1.2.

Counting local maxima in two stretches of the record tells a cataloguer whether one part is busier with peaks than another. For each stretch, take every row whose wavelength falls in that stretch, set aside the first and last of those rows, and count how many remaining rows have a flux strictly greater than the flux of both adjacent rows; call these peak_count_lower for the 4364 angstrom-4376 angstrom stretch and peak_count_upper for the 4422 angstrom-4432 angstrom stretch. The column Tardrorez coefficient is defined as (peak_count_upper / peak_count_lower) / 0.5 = 1.3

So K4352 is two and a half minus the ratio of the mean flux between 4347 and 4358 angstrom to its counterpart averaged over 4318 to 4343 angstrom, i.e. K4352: 1.40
